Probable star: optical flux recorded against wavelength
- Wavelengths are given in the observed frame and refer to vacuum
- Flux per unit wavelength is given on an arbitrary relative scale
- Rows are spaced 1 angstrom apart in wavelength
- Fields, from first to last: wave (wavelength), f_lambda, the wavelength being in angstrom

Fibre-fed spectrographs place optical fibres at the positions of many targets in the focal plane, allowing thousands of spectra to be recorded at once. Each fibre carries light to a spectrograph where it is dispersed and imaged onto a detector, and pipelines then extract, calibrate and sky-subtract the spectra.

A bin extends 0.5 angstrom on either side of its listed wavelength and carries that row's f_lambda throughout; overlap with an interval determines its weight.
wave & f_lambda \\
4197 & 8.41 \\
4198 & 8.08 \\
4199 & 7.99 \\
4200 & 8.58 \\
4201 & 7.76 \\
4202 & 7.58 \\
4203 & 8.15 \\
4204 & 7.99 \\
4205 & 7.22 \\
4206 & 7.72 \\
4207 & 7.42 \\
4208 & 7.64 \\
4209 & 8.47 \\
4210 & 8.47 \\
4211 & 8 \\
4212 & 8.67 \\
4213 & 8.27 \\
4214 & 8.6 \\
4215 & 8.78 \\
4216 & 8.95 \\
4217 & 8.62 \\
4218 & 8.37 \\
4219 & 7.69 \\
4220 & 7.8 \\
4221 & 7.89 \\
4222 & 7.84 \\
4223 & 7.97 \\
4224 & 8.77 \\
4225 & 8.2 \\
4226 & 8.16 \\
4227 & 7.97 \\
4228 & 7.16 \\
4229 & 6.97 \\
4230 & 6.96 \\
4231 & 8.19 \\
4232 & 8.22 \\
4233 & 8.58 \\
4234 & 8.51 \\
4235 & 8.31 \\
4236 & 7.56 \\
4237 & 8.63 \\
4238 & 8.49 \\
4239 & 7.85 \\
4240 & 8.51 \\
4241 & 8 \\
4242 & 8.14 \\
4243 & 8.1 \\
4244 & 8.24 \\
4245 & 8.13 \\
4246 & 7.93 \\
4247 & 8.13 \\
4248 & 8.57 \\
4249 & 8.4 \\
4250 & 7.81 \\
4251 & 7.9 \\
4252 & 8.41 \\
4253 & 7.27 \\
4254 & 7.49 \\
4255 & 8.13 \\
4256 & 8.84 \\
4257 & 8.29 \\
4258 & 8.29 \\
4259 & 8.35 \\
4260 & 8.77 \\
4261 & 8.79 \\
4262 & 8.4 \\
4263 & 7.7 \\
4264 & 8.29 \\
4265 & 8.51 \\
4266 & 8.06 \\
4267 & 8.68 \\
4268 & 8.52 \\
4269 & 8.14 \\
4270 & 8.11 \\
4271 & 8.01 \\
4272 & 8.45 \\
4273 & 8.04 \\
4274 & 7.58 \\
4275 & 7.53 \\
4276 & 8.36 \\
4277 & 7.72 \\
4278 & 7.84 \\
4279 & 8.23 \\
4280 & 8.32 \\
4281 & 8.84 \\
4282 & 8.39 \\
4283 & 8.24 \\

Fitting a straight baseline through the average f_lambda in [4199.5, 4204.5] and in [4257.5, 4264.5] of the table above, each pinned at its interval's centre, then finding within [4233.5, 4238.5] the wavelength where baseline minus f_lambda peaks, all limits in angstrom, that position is 4236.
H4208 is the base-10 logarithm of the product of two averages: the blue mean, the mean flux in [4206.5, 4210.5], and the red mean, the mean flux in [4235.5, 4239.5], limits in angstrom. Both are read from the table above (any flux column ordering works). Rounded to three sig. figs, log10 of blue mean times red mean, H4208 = 1.81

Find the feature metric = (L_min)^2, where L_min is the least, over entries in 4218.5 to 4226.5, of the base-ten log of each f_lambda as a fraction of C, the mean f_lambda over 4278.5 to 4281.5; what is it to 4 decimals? 0.0017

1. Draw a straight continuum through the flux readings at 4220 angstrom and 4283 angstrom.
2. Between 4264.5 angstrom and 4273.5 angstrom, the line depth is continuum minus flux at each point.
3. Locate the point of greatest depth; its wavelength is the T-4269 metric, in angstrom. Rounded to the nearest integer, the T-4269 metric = 4271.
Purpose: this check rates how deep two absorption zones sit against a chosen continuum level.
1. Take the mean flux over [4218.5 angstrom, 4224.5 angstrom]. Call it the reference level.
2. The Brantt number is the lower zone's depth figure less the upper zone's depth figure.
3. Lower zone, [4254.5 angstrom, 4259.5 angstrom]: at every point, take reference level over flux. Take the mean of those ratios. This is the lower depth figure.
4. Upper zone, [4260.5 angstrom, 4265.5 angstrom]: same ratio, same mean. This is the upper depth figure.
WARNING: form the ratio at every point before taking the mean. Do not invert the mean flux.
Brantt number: -0.01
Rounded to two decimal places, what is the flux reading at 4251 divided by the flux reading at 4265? 0.93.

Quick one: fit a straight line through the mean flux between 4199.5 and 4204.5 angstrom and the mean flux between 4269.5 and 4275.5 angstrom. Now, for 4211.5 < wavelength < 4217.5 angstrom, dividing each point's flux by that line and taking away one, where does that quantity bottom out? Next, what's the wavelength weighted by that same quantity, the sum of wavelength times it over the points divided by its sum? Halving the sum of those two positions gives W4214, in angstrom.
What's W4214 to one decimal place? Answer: 4213.9 angstrom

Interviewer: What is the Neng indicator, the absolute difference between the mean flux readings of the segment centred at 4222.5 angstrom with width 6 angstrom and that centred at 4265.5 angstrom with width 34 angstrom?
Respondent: 0.11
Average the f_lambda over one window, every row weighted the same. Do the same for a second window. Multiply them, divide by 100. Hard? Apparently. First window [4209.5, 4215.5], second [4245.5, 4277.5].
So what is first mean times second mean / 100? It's 0.692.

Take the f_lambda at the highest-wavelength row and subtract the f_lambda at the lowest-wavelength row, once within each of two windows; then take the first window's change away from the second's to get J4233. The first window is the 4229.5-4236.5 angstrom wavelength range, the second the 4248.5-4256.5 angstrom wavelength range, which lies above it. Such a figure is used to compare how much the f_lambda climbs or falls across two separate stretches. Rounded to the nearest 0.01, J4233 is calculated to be -0.16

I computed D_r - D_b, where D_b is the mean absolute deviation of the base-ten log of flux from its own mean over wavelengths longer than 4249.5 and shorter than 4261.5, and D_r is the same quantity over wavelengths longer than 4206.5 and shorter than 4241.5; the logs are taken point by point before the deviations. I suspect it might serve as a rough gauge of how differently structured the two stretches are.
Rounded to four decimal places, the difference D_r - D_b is 0.0011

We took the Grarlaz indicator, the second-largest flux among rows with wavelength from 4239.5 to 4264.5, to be 8.79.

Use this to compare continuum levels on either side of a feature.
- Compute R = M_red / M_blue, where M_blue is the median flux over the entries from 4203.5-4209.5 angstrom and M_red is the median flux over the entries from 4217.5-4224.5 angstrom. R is 1.03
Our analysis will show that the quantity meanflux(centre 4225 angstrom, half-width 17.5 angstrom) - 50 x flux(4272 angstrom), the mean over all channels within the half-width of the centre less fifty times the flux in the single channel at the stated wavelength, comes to -414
